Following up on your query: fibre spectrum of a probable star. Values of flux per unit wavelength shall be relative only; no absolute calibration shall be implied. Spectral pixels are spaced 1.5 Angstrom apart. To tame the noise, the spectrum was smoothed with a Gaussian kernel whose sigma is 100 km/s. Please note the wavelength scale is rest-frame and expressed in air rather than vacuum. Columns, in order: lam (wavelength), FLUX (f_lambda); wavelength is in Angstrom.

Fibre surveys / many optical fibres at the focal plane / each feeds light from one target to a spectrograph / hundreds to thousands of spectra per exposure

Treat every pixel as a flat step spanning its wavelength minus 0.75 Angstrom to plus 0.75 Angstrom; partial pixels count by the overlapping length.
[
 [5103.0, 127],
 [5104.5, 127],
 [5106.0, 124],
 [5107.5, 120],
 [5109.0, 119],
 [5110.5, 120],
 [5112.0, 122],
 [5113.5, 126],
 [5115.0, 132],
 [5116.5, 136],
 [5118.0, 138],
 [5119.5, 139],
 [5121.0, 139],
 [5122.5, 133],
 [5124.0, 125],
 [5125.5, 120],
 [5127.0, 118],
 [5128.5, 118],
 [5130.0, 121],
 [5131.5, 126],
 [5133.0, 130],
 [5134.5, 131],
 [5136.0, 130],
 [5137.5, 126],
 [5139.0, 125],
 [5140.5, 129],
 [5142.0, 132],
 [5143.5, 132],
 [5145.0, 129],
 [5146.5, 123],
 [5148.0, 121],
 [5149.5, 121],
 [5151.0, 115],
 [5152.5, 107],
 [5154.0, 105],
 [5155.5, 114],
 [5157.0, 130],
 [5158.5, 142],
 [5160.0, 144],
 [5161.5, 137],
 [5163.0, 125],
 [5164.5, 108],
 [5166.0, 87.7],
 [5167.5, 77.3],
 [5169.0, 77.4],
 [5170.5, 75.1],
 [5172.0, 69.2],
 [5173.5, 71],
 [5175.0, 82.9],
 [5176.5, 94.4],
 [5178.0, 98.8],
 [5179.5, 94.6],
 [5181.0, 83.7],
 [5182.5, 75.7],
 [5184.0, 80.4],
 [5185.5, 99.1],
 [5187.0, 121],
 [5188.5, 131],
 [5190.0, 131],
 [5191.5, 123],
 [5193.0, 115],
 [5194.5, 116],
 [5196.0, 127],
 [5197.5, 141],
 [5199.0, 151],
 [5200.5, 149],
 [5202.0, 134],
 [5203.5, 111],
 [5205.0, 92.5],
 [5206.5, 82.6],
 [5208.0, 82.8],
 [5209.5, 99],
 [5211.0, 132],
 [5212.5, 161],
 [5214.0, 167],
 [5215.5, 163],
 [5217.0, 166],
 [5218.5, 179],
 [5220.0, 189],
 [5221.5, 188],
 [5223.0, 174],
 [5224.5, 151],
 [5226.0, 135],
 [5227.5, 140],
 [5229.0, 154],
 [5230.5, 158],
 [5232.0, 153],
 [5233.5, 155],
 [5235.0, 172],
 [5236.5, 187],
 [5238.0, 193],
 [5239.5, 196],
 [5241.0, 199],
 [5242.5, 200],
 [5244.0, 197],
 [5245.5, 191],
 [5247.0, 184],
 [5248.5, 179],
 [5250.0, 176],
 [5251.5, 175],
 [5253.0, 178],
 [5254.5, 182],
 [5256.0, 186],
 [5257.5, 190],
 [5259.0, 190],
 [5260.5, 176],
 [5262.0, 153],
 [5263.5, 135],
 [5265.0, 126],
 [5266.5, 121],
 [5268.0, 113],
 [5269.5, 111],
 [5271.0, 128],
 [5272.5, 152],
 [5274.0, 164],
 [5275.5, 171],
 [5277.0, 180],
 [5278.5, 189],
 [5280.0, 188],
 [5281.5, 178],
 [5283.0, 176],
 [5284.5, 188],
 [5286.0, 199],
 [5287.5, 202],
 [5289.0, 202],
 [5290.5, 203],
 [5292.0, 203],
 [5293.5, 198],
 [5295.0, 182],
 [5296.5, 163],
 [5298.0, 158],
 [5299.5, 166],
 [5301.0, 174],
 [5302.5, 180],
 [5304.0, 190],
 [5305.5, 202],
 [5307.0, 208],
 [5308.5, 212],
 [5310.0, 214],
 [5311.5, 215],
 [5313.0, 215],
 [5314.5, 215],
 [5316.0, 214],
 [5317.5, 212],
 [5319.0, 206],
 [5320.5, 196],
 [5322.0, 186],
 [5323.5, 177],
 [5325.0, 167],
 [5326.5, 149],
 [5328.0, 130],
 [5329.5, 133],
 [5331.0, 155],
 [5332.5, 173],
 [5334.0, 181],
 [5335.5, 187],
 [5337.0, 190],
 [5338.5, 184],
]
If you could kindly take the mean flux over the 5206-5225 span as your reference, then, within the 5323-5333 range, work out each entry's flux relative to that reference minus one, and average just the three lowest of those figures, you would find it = -0.08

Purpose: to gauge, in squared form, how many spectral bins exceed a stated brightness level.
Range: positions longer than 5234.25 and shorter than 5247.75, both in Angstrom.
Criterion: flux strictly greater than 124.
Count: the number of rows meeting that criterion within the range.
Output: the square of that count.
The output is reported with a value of 81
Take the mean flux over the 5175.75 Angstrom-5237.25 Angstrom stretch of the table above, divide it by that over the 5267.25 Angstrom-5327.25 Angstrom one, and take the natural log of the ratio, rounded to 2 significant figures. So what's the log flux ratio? -0.32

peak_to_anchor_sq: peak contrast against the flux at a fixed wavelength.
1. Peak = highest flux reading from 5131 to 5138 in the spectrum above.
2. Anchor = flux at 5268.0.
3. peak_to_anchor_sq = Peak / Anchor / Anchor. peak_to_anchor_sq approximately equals 0.010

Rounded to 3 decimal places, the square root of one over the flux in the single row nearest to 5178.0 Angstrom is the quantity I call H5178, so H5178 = 0.101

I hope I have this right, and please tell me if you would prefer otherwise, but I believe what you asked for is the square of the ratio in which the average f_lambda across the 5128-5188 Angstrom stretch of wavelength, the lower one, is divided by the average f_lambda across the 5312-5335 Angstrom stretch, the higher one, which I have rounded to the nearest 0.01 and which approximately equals 0.37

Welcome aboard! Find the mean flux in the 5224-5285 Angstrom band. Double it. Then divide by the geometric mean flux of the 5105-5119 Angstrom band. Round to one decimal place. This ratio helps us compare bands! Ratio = 2.7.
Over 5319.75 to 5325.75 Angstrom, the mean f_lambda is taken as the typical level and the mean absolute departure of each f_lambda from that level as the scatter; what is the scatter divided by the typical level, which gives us 0.0523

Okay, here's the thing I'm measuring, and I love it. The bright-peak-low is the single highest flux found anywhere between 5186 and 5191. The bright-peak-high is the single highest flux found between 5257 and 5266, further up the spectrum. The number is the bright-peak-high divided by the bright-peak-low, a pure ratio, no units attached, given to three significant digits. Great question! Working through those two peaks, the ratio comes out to 1.45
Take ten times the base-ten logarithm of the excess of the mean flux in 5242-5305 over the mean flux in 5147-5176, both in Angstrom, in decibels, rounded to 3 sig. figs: 18.3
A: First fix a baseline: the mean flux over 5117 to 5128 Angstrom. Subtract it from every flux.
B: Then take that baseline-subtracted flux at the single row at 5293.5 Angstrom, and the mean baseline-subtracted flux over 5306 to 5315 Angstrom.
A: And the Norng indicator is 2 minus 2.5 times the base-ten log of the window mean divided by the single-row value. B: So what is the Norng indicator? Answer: 1.8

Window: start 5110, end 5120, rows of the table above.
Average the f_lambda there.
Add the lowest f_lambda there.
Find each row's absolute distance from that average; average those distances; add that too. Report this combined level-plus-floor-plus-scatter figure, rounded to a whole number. 257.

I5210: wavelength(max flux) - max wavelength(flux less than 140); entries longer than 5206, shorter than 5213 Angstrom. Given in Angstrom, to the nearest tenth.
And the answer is 1.5 Angstrom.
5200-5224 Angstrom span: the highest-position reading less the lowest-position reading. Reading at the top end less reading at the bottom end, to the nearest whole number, 25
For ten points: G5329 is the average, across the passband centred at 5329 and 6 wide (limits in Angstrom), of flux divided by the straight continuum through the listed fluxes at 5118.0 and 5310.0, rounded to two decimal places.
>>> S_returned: 0.64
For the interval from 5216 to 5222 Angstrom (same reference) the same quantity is 1.01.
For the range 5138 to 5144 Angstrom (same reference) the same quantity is 0.88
